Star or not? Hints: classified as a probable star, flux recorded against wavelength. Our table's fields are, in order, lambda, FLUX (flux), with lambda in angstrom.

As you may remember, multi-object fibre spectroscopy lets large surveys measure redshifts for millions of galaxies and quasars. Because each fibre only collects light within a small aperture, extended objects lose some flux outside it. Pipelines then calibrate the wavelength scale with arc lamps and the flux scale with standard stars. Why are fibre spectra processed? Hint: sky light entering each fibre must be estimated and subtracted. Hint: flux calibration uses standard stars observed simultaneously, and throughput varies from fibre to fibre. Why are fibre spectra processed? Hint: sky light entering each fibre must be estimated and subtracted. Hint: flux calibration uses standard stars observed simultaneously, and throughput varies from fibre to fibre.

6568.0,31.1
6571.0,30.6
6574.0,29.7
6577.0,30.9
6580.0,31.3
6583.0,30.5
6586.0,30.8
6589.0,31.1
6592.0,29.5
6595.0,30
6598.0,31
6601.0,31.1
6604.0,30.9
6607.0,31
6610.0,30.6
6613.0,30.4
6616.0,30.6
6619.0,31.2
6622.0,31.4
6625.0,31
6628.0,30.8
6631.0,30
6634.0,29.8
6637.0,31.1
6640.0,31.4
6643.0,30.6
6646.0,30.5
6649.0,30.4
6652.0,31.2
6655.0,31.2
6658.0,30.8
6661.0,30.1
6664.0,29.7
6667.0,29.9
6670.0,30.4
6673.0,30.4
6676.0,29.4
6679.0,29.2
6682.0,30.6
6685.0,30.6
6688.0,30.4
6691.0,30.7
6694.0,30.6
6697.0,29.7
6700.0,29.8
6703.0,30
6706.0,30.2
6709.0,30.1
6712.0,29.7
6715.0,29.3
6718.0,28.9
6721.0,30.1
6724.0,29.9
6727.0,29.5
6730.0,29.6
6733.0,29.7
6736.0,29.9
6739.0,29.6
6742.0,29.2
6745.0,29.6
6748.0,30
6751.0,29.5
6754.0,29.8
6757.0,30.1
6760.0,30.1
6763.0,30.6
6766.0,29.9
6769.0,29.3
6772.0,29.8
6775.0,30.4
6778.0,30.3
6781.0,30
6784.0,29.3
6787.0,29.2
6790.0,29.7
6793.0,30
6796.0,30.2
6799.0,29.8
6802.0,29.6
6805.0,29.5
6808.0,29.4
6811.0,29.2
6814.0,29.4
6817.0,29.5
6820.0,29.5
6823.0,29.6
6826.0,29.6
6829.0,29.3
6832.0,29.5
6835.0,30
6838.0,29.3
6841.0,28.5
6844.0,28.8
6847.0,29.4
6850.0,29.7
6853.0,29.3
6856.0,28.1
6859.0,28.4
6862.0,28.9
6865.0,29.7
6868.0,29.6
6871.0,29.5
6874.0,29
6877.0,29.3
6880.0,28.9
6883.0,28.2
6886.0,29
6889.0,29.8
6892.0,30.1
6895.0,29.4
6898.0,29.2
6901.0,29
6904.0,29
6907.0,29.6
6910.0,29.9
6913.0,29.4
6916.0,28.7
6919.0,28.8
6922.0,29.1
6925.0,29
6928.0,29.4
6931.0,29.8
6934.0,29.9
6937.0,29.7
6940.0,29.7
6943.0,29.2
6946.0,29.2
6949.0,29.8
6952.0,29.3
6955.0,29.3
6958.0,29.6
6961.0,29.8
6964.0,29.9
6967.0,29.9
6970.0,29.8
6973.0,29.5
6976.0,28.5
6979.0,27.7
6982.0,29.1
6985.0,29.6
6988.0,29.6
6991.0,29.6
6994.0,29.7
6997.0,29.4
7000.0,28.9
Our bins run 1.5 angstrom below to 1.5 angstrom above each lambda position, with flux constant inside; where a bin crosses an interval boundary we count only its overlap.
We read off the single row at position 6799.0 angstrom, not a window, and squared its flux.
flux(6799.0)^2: 888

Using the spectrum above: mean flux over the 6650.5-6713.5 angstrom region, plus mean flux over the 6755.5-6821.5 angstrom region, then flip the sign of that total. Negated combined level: -60.0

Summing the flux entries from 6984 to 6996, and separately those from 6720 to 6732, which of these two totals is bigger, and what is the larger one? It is 119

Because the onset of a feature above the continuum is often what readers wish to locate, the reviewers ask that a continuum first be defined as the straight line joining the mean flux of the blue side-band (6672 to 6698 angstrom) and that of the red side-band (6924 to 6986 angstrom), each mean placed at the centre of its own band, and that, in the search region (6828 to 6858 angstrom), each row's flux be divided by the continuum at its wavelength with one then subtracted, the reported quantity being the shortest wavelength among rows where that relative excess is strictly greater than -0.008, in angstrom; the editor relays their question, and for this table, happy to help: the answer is 6835.0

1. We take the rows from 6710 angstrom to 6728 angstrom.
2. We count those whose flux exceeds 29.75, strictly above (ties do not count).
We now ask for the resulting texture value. 2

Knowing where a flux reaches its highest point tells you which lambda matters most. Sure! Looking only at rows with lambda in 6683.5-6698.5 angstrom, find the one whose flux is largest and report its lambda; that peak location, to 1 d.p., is 6691.0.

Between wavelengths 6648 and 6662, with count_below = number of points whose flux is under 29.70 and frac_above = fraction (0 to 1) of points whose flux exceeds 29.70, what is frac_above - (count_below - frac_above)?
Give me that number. 2.0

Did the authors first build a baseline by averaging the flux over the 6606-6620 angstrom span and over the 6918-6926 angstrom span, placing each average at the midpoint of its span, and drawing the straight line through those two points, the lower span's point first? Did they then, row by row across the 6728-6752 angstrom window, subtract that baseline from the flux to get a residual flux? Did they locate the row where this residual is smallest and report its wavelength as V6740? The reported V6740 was 6742.0 angstrom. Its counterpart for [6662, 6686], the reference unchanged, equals 6679.0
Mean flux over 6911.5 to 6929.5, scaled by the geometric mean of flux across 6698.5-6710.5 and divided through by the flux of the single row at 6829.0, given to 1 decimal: 29.8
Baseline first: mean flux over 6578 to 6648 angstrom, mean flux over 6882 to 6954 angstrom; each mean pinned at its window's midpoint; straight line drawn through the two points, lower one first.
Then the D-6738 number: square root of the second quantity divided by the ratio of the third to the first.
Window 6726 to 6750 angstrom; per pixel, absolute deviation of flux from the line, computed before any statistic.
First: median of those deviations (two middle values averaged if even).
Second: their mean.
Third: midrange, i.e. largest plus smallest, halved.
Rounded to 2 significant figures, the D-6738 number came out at 0.73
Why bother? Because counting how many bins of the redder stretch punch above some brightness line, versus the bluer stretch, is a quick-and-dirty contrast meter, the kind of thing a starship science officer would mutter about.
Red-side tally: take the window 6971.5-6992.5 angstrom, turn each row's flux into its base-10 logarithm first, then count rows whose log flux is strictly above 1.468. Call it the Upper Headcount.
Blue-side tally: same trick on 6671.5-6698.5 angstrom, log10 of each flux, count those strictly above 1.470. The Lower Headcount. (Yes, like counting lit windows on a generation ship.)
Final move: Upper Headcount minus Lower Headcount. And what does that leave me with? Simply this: -3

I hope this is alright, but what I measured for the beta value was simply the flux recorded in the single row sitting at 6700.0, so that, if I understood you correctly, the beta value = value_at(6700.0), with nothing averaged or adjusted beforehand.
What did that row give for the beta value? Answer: 29.8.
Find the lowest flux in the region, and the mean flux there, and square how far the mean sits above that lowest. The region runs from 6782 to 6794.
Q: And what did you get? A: 0.12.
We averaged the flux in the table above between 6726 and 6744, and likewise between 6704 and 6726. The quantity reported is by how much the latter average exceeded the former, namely 0.2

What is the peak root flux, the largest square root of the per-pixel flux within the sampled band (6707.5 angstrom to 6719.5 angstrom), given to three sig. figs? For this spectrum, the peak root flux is 5.49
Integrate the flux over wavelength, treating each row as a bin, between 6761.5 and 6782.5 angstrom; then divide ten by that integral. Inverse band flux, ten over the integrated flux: 0.0159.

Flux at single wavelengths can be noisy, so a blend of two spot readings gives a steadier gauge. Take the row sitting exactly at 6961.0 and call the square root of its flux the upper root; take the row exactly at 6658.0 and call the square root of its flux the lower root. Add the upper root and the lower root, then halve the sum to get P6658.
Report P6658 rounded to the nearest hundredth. 5.50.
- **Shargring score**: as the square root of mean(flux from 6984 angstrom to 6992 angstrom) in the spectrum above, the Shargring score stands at 5.44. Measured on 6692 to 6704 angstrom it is 5.48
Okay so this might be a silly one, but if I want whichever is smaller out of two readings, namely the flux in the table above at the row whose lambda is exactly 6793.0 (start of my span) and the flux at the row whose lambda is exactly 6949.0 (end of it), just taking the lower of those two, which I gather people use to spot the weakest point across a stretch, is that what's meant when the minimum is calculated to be 29.8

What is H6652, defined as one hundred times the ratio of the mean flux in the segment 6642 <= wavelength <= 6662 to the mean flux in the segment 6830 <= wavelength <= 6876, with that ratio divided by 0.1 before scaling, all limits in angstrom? 1052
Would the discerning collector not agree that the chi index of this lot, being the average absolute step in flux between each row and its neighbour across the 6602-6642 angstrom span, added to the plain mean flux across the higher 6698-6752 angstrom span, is 30.1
